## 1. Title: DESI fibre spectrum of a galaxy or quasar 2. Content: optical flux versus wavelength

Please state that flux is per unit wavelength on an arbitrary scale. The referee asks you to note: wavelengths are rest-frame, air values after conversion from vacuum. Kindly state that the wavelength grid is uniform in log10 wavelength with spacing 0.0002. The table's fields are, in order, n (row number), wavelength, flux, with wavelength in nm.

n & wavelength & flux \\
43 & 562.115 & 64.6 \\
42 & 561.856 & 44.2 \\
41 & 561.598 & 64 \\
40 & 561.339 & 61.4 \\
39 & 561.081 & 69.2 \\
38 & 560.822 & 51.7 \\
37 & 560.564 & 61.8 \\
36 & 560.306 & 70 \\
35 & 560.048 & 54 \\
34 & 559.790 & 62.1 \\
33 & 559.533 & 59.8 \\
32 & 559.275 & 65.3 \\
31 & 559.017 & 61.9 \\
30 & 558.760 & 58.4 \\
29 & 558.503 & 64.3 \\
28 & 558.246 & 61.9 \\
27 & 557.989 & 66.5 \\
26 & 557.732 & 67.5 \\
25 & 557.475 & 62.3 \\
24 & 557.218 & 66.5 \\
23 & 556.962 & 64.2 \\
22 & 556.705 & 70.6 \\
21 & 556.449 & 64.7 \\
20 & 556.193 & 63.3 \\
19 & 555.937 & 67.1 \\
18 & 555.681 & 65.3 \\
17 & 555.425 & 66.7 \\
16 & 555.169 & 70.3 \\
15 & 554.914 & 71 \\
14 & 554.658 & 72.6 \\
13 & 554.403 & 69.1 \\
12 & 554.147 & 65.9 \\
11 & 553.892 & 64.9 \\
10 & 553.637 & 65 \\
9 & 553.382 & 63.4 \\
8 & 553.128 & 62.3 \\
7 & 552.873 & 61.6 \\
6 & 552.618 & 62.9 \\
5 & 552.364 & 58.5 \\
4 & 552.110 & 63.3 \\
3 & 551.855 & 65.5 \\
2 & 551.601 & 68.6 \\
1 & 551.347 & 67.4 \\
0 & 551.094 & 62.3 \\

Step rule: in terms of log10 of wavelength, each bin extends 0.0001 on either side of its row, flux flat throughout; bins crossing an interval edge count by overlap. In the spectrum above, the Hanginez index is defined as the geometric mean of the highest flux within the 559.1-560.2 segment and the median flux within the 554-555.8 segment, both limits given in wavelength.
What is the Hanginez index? 67.2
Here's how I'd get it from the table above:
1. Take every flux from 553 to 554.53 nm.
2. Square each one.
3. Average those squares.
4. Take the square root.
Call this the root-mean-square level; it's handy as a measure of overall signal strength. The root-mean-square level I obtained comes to 65.1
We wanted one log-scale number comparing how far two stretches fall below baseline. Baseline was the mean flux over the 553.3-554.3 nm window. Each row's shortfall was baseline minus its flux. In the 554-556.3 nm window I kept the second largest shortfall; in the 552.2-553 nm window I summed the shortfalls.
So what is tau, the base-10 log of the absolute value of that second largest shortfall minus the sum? 1.08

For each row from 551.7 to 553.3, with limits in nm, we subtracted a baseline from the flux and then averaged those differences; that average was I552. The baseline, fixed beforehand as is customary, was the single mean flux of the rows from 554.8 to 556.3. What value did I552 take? -5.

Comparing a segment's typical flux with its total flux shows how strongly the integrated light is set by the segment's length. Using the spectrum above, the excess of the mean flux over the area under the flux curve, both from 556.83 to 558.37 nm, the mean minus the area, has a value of -35.0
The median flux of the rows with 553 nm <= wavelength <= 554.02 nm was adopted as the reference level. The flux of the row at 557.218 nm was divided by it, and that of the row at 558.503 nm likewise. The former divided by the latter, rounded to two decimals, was 1.03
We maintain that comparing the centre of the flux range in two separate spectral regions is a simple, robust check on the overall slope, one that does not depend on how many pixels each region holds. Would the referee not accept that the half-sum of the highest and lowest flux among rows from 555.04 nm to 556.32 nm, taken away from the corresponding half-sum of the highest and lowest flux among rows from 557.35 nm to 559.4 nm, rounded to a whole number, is -4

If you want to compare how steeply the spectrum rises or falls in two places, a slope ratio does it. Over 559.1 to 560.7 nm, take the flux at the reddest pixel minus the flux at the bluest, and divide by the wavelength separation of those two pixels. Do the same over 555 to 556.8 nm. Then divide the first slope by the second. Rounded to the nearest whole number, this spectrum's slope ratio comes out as -14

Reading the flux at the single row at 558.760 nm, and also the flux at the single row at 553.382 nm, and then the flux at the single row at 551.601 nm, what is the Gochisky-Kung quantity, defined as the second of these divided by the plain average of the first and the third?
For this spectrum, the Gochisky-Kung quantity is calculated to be 1.00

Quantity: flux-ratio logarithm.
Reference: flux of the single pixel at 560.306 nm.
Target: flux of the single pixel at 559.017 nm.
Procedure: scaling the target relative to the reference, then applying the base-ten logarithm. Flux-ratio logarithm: -0.053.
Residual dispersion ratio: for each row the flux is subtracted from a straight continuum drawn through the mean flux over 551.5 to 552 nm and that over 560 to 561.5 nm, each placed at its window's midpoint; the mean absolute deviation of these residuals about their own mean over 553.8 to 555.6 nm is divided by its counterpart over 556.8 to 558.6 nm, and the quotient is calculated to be 1.42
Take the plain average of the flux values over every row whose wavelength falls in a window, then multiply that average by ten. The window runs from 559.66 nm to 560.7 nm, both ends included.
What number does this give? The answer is 620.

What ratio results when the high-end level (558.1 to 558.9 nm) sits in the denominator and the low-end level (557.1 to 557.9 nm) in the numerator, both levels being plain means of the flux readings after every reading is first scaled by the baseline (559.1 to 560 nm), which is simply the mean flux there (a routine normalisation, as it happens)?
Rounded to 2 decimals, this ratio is 1.06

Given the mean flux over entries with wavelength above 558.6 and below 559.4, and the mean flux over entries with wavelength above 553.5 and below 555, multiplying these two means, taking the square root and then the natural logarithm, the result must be 4.17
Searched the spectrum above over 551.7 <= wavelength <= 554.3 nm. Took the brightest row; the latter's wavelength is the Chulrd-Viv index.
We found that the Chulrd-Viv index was 554.147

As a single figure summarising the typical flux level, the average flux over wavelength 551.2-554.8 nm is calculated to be 65.1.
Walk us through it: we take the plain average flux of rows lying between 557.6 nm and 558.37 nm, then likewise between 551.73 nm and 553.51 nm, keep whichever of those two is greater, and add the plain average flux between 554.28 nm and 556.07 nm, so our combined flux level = 134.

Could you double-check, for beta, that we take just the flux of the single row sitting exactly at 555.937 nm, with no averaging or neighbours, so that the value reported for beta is 67.1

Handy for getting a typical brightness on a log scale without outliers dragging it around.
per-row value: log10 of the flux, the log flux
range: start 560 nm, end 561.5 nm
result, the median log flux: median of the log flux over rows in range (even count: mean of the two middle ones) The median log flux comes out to 1.79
